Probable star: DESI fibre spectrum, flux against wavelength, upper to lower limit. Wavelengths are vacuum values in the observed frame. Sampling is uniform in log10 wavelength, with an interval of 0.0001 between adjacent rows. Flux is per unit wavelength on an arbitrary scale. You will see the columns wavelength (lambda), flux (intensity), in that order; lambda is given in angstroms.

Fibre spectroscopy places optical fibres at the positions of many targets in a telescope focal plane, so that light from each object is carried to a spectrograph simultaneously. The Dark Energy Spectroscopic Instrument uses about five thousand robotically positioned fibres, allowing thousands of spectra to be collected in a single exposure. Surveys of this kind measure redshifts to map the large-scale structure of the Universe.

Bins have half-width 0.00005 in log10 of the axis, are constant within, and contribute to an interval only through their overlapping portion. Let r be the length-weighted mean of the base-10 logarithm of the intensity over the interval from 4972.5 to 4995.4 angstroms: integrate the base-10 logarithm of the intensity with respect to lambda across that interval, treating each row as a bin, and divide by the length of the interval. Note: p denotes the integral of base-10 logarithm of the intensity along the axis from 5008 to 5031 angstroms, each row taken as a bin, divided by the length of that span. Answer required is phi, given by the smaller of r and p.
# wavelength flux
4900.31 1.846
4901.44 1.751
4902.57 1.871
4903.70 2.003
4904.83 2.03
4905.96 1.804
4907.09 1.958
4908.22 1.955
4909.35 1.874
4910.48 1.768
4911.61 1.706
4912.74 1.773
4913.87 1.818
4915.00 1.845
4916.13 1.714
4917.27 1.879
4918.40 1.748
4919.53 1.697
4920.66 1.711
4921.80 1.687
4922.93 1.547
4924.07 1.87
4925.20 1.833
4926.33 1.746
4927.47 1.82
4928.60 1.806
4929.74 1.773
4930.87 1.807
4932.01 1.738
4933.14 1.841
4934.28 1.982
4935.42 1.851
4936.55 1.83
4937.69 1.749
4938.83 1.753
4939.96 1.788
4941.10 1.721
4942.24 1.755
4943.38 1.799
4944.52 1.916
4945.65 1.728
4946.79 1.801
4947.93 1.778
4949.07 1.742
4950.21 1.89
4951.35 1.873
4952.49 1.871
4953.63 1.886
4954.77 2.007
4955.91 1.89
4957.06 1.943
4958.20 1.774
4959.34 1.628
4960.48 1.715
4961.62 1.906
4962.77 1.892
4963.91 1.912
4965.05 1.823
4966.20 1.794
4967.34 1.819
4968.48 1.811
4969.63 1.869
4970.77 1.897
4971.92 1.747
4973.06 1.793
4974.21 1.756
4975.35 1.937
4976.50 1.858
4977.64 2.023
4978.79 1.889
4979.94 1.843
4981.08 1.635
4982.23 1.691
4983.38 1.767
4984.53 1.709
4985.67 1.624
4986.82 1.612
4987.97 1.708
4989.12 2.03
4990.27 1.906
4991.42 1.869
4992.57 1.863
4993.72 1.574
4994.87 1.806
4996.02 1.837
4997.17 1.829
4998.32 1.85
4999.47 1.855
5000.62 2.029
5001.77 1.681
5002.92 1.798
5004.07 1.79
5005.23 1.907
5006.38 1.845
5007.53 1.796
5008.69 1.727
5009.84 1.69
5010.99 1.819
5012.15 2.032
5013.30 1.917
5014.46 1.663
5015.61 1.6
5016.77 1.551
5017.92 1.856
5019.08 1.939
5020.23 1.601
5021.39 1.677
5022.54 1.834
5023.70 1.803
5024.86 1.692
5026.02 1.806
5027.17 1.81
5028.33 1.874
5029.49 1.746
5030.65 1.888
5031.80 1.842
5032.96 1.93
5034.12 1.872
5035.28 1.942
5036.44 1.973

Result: 0.248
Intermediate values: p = 0.248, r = 0.253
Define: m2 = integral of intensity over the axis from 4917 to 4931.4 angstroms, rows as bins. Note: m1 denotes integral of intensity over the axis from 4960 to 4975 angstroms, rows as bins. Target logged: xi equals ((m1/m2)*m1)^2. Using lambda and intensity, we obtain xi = 879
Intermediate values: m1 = 27.4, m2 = 25.4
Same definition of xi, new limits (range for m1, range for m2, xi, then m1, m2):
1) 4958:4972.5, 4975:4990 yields 664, 26.3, 26.9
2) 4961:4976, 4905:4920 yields 784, 27.6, 27.3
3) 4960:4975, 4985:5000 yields 778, 27.4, 27.0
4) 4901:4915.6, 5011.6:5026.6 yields 773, 27.1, 26.5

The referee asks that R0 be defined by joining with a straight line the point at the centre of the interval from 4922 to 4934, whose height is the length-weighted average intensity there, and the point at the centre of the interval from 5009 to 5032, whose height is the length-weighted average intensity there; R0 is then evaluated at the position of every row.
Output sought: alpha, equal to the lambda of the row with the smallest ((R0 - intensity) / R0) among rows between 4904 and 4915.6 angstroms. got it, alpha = 4904.83 angstroms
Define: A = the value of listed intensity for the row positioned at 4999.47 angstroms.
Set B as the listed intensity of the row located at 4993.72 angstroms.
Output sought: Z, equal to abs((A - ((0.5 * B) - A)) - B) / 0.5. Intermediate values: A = 1.855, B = 1.574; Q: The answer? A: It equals 2.7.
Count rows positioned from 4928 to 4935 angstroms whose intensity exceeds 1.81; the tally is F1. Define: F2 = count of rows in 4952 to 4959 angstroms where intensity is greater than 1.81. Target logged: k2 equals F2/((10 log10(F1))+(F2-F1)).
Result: 0.8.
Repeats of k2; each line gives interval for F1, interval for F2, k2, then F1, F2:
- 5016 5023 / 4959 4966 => 0.7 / 3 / 4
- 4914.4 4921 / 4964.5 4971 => 0.8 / 2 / 5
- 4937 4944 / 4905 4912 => 0.0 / 0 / 3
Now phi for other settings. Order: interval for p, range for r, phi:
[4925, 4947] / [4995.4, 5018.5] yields 0.255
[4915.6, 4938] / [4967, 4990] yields 0.250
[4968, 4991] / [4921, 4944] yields 0.251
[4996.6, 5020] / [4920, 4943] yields 0.250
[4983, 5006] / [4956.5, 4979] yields 0.255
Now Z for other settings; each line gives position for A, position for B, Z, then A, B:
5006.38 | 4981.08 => 2.5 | 1.845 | 1.635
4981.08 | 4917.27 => 0.9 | 1.635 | 1.879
